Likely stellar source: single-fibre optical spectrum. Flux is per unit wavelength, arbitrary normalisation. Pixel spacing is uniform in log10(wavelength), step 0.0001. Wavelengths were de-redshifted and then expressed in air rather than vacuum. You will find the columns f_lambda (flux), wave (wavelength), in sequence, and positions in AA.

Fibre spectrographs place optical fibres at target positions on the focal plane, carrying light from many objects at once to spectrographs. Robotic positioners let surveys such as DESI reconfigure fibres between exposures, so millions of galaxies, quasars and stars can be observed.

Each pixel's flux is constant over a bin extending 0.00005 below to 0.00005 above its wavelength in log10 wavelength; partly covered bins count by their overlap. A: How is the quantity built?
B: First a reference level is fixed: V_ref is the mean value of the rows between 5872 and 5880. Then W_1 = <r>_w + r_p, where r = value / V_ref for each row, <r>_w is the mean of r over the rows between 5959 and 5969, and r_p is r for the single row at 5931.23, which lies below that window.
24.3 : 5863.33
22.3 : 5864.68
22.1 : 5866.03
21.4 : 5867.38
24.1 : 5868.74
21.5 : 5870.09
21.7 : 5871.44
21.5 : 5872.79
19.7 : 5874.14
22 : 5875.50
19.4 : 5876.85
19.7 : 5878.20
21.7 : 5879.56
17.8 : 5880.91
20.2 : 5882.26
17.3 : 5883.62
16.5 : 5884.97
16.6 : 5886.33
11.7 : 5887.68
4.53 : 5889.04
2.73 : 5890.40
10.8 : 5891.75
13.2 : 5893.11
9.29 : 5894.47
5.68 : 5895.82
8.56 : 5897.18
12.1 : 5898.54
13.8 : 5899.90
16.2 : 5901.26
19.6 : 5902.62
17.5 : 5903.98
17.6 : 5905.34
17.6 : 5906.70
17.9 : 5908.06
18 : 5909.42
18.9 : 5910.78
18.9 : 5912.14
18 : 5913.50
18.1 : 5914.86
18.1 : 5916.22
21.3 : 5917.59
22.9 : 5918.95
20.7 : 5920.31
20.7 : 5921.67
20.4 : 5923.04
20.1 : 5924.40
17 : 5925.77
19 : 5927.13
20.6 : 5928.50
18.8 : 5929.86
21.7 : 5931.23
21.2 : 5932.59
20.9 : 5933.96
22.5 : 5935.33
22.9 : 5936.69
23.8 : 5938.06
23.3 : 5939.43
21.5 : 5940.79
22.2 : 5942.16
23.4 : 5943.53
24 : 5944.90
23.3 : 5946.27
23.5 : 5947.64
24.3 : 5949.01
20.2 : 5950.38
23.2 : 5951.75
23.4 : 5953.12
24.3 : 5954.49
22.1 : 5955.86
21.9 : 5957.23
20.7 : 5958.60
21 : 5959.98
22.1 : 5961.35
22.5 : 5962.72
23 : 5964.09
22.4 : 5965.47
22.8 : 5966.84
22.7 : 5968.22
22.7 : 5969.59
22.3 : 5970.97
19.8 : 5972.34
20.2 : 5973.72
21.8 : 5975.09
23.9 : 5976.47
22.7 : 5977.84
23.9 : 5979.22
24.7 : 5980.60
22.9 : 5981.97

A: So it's 2.13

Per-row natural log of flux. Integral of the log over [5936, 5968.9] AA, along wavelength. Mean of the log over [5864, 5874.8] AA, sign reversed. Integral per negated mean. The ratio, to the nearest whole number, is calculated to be -33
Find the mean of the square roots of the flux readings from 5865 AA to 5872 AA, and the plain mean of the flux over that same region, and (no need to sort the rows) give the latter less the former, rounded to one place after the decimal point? 17.5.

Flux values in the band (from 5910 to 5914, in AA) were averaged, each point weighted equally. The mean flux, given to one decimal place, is 18.6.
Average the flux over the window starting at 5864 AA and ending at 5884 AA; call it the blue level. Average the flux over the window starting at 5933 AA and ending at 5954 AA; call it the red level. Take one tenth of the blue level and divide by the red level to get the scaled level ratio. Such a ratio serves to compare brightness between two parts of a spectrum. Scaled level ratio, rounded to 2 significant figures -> 0.091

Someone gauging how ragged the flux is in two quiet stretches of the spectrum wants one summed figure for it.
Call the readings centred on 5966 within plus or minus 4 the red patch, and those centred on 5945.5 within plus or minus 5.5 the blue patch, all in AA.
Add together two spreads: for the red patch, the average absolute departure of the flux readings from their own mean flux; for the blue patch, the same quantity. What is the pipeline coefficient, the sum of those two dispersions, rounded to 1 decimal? 1.3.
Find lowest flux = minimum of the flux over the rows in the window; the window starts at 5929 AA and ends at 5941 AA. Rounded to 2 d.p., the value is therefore 18.80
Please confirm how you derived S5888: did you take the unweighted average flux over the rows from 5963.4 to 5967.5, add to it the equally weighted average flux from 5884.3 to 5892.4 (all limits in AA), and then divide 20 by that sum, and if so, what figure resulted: 0.602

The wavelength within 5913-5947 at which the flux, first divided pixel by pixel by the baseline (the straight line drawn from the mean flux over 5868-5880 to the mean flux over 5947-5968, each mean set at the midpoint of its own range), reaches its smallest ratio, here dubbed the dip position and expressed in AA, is 5925.77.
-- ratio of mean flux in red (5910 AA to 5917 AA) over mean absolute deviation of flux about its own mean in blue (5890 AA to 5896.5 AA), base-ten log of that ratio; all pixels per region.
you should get 0.75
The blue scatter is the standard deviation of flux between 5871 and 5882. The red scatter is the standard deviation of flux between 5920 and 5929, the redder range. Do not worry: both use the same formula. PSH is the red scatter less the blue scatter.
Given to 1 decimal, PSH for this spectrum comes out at -0.1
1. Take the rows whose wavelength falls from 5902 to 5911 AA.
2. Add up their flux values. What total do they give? 127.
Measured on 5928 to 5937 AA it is 149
